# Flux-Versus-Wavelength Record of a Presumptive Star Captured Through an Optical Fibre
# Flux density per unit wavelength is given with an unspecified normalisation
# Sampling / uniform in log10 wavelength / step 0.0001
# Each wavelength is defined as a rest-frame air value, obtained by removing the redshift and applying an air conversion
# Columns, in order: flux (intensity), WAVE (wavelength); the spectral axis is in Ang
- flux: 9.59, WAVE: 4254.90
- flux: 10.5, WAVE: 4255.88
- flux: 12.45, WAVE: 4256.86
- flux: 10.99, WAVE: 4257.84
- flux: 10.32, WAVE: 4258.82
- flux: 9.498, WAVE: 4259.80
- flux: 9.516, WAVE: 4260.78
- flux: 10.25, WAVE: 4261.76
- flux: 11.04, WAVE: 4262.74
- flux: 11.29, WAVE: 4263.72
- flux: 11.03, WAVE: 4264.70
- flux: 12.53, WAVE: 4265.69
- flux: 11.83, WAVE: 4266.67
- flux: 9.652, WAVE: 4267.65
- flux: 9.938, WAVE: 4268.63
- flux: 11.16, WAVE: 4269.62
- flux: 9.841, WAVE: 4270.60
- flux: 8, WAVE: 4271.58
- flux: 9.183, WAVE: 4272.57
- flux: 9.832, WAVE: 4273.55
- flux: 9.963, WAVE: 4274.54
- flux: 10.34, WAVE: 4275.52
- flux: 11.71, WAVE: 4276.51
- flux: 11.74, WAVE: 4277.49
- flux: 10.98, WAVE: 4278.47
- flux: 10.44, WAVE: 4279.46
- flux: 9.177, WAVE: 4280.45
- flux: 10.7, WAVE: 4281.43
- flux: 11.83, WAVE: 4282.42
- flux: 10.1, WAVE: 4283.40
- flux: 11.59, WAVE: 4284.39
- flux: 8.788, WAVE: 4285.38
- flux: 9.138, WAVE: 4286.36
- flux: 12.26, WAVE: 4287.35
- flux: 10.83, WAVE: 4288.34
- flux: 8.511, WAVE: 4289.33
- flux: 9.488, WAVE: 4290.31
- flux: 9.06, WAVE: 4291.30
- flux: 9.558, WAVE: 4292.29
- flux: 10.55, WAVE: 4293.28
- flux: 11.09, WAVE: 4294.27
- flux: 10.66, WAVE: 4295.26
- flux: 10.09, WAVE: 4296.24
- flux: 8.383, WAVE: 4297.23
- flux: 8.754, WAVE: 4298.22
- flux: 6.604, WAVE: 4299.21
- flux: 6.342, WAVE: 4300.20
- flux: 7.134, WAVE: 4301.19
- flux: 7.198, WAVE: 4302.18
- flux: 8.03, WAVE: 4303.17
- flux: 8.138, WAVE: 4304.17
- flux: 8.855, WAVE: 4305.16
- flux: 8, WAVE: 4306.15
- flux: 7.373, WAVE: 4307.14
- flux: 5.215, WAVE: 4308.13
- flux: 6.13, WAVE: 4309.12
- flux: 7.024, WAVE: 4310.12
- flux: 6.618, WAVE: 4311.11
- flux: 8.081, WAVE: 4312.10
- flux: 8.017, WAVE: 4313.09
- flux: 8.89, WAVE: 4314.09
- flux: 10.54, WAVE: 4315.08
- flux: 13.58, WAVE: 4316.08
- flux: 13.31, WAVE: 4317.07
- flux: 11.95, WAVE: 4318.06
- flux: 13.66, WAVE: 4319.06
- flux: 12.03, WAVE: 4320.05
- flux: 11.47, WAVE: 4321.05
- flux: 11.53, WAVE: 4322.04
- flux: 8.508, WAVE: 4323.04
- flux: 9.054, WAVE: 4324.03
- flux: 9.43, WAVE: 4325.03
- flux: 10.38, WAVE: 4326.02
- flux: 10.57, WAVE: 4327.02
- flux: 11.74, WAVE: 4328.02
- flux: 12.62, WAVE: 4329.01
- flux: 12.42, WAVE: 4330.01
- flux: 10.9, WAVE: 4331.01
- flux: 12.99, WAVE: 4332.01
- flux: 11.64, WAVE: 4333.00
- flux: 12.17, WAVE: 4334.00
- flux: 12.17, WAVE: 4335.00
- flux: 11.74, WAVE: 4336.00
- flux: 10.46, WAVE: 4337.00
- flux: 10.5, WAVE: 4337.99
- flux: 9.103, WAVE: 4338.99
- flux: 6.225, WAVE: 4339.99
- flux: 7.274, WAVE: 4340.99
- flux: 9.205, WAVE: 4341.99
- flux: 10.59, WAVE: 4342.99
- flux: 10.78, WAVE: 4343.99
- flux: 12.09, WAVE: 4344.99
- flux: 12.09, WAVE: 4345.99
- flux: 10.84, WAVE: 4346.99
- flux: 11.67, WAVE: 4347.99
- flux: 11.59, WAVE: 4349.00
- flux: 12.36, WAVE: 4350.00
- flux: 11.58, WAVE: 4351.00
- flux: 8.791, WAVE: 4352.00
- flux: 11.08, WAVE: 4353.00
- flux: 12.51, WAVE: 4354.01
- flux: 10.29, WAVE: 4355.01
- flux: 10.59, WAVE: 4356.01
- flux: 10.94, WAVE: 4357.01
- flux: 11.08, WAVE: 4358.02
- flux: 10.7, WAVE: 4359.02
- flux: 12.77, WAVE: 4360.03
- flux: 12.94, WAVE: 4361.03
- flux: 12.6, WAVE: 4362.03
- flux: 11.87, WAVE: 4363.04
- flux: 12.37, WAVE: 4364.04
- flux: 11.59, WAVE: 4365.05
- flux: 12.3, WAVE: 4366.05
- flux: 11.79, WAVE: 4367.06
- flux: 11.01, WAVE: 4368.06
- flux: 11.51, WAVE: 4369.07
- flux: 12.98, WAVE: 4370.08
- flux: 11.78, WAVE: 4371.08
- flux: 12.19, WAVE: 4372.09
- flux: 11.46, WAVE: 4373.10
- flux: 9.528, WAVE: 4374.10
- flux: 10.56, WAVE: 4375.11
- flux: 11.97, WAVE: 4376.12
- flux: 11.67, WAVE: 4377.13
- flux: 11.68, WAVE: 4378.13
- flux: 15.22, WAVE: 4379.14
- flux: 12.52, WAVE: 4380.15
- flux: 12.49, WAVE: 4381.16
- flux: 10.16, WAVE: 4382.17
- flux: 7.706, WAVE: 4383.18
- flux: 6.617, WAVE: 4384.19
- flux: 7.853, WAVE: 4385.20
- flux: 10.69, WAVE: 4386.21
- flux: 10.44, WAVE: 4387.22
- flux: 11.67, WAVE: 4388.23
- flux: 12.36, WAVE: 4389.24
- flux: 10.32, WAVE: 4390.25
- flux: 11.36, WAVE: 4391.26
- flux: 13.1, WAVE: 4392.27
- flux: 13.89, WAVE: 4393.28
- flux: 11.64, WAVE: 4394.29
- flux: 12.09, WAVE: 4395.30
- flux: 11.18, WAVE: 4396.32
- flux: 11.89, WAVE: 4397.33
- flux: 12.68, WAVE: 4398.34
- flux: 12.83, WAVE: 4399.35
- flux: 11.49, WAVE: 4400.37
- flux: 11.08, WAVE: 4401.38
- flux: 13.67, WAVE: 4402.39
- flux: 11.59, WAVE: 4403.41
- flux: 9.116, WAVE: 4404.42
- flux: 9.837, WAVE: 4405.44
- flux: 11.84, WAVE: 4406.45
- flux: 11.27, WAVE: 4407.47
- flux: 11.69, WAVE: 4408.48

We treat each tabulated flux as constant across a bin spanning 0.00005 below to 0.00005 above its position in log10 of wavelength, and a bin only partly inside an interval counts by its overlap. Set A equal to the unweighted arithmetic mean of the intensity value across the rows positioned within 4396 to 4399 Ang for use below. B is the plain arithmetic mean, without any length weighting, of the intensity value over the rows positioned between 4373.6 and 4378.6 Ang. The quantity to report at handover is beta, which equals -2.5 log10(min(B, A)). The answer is -2.61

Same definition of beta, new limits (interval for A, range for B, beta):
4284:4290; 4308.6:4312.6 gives -2.11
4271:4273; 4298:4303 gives -2.14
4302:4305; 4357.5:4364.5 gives -2.23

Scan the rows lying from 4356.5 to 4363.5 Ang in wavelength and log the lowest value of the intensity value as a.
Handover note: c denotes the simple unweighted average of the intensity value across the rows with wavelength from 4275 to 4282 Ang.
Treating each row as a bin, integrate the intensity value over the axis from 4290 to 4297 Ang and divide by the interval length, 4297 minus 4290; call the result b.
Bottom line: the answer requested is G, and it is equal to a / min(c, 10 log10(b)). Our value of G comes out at 1.07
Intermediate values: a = 10.7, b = 10.0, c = 10.7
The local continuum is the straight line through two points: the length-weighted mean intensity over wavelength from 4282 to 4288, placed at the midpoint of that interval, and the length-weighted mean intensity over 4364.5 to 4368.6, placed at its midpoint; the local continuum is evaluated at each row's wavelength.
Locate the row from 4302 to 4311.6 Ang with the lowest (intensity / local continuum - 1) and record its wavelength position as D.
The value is 4308.13 Ang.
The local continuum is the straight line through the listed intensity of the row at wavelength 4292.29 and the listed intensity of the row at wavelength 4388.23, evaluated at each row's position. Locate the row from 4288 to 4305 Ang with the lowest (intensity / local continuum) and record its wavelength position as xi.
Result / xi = 4300.20 Ang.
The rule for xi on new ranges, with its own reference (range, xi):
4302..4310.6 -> 4308.13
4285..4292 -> 4289.33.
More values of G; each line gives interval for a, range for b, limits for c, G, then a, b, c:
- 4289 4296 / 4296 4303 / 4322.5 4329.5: 0.96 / 8.511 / 7.7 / 10.3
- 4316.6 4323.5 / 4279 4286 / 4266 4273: 0.86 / 8.508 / 10.4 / 9.9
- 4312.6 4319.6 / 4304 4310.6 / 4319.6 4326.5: 0.93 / 8.017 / 7.2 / 10.3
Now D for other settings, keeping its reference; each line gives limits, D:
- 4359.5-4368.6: 4368.06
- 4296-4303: 4300.20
